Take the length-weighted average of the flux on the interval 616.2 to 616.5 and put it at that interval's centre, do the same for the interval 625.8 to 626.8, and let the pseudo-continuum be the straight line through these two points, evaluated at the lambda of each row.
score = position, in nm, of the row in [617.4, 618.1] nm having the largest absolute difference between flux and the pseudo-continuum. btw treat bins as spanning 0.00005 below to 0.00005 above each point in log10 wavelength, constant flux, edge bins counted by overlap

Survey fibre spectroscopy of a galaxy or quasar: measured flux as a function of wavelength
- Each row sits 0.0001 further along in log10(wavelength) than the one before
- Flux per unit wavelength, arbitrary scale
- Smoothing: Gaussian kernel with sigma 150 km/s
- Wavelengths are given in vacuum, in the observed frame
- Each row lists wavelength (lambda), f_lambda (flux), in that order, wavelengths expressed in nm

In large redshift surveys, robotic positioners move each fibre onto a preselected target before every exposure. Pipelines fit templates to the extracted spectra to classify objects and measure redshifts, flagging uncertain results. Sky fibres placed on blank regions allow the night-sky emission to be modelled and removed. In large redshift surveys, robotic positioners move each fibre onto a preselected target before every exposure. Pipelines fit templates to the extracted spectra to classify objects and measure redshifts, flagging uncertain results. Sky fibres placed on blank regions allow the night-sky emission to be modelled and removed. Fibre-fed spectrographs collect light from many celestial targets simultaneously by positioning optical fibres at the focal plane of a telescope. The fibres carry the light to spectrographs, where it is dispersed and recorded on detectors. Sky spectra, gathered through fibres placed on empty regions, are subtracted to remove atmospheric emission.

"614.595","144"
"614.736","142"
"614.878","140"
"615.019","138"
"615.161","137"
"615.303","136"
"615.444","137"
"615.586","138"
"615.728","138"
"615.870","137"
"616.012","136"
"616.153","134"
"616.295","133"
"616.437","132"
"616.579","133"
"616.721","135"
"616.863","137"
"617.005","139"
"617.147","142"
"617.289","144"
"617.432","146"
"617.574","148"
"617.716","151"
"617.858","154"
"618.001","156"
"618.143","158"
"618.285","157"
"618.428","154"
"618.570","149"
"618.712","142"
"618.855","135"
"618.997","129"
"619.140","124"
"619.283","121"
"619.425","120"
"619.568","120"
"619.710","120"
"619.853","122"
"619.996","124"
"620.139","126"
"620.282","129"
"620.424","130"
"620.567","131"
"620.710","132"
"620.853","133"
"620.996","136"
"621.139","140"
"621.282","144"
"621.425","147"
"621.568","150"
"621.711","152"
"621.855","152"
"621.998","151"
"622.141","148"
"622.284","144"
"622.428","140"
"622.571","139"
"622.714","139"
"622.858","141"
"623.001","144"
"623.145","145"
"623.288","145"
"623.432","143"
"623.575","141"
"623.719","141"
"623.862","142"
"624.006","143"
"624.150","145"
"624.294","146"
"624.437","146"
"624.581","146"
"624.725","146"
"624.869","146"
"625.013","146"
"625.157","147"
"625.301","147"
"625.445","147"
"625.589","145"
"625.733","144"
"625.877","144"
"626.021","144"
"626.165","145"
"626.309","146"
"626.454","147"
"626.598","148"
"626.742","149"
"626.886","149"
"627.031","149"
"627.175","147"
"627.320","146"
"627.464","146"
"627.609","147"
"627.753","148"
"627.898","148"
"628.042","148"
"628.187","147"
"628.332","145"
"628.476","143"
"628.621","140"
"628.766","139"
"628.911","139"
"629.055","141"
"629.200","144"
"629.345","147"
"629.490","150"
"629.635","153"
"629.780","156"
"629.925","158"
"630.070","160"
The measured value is 618.001 nm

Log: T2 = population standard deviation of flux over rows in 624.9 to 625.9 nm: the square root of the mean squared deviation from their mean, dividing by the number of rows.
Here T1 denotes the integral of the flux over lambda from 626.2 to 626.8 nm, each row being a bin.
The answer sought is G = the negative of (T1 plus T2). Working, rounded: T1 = 88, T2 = 1.3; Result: -90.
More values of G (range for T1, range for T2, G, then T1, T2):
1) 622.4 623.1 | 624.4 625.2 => -99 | 99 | 0.4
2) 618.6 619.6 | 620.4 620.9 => -130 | 128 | 1.1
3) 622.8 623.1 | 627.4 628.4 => -44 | 43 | 1.1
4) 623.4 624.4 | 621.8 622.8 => -148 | 143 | 5.2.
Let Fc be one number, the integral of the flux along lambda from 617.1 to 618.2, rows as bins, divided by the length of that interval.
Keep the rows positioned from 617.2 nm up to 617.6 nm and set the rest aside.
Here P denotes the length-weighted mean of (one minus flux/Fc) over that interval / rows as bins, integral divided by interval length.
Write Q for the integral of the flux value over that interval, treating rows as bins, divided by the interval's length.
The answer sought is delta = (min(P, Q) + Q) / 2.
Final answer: 73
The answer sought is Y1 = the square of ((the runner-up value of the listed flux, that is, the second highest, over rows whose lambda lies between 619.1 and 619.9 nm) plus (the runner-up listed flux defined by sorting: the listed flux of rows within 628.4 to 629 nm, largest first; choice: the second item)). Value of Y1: 68644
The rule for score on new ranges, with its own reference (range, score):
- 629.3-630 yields 629.925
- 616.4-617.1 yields 617.005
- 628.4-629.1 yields 628.911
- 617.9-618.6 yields 618.143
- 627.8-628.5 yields 628.476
